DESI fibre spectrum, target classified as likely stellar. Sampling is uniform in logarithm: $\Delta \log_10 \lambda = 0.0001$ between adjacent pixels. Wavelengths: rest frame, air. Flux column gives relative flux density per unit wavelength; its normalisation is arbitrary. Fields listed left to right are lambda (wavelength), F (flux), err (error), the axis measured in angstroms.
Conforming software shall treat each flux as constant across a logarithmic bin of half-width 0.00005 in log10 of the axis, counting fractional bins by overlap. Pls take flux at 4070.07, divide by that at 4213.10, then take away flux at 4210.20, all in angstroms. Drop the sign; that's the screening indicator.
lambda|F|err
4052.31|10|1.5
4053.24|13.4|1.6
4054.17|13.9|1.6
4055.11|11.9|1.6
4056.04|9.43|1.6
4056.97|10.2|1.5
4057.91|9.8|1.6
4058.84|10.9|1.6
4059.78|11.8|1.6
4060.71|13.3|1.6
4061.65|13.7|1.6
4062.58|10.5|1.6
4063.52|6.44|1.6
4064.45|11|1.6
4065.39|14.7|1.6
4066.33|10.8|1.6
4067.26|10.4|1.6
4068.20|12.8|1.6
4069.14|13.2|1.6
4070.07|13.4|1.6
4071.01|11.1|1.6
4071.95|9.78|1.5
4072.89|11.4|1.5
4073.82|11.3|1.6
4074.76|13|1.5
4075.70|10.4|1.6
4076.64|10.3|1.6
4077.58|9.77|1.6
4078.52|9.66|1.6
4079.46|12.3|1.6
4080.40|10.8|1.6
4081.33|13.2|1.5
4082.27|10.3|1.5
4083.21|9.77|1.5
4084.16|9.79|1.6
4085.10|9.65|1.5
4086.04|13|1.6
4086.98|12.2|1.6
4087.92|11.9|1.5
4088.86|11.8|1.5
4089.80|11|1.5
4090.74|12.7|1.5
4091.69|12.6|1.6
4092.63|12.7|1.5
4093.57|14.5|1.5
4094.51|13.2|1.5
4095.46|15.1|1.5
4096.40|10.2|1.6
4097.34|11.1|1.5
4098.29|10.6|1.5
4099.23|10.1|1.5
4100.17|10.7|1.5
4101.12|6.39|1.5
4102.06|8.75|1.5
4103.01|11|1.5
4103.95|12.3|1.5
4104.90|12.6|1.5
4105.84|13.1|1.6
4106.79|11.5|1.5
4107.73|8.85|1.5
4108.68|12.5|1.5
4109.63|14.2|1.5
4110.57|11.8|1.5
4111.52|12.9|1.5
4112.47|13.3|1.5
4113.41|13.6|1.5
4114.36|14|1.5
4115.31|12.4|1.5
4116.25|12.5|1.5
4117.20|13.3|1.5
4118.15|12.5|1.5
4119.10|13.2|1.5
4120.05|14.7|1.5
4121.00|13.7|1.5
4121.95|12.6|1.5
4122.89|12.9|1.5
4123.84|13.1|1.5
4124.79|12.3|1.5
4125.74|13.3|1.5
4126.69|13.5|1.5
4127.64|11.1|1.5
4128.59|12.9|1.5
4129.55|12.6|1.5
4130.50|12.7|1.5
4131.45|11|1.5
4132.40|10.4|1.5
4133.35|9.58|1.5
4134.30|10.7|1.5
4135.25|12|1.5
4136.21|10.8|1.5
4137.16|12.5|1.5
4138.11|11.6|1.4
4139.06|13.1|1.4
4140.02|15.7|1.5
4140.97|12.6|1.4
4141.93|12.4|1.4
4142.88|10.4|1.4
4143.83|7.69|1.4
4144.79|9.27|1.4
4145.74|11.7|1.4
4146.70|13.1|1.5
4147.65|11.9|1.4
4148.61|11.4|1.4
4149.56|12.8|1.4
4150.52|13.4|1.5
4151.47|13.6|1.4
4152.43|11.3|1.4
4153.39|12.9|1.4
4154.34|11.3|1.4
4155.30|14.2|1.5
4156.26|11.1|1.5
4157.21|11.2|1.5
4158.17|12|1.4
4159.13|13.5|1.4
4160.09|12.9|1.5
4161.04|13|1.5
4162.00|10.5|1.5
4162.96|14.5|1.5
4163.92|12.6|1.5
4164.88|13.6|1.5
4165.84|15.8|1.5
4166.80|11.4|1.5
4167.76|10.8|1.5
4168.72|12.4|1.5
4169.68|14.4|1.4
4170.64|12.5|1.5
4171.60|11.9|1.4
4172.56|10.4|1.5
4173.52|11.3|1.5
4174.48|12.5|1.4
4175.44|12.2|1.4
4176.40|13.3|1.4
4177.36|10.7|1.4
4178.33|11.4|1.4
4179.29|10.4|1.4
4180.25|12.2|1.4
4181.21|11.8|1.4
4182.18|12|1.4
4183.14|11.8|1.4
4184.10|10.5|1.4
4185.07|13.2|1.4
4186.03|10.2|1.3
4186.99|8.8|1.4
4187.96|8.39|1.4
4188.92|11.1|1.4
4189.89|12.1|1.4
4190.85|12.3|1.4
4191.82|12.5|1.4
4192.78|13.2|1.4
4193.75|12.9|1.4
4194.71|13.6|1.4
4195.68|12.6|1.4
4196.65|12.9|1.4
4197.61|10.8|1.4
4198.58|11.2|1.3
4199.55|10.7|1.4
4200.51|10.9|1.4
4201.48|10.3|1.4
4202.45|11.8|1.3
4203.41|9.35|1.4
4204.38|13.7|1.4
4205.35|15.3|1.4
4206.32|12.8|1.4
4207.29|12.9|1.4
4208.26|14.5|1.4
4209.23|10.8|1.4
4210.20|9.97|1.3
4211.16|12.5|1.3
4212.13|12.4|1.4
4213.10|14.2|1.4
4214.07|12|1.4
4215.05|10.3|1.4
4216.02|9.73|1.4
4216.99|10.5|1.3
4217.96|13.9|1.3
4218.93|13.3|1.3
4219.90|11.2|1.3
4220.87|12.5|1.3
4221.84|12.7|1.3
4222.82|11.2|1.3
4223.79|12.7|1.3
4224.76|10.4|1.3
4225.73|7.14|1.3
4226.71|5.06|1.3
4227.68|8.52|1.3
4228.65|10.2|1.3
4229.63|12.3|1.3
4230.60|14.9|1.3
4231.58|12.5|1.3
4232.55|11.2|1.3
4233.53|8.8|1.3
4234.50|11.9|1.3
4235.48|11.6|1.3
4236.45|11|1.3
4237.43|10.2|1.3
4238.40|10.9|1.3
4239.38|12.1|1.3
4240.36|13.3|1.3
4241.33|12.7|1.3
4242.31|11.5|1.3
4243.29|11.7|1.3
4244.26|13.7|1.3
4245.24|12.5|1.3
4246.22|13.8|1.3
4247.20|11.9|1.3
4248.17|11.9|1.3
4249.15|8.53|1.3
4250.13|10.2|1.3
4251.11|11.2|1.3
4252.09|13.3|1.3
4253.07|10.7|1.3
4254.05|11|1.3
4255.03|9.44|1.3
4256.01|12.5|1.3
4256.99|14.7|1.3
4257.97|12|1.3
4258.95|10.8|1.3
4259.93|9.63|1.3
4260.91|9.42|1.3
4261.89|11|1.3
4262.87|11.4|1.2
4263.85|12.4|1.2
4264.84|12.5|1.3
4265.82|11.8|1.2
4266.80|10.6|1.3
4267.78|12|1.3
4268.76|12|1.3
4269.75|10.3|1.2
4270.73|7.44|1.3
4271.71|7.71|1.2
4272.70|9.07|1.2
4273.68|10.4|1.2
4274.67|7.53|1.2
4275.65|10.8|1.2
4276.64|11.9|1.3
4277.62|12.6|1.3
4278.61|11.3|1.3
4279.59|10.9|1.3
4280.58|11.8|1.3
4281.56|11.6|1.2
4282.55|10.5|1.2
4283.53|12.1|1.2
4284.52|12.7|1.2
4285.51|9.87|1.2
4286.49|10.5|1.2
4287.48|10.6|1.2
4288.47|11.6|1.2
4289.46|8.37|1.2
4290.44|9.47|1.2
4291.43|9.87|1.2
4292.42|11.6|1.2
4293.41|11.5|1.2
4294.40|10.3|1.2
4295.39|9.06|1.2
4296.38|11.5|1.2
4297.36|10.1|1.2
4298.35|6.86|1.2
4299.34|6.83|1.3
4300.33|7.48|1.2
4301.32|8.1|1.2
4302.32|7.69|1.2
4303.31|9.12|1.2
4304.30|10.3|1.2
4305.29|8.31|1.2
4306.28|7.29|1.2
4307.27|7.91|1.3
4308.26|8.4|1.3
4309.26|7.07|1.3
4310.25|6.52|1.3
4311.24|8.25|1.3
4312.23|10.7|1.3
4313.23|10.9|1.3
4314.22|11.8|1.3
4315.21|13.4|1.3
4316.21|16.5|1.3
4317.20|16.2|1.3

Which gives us 9.0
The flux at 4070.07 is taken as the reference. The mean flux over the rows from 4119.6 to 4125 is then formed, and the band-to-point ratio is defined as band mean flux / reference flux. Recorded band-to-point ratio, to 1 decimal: 1.0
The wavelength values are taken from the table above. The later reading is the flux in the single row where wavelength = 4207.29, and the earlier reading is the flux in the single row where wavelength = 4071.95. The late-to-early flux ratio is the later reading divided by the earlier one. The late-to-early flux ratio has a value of 1.3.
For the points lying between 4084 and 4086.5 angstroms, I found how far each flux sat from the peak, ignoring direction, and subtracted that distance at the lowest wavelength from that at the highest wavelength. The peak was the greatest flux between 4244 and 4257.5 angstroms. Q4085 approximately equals -3.2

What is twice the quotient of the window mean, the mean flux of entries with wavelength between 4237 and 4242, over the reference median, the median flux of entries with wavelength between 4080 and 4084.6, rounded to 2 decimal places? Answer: 2.30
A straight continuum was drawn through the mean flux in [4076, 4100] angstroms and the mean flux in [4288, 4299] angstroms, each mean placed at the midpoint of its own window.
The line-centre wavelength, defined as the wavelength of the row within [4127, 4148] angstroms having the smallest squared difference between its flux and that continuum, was 4127.64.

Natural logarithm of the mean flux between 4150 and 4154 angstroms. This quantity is 2.5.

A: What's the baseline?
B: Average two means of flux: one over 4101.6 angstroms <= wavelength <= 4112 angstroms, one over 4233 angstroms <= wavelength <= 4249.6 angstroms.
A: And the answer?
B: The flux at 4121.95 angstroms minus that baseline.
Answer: 0.9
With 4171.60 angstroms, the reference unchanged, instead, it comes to 0.2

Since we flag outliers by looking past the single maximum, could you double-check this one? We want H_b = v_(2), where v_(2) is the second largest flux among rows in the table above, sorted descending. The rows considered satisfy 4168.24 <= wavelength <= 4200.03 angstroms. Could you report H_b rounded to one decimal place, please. 13.6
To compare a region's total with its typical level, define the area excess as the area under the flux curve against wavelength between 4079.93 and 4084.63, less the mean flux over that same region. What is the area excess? 40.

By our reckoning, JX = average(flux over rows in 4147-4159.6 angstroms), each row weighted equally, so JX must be 12.4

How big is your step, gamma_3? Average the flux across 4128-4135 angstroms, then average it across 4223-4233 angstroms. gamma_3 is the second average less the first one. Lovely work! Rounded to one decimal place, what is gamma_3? -0.9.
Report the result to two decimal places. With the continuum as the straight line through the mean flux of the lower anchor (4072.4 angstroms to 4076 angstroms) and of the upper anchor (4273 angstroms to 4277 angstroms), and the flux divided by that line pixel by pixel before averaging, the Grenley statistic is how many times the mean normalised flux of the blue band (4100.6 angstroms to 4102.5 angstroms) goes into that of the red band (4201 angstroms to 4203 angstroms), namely 1.55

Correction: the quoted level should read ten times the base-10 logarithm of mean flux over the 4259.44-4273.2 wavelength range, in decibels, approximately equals 10.2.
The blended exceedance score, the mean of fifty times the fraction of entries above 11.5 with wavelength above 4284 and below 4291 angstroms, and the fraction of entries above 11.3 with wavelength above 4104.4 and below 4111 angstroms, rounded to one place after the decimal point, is 7.6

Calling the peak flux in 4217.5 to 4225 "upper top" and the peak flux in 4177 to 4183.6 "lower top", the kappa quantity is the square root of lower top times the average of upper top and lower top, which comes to 12.6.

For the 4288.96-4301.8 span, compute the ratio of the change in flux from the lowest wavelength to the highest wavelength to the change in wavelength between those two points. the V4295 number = 0.0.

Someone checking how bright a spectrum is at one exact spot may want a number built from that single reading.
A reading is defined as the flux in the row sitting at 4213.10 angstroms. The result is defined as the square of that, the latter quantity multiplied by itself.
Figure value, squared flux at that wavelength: 202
